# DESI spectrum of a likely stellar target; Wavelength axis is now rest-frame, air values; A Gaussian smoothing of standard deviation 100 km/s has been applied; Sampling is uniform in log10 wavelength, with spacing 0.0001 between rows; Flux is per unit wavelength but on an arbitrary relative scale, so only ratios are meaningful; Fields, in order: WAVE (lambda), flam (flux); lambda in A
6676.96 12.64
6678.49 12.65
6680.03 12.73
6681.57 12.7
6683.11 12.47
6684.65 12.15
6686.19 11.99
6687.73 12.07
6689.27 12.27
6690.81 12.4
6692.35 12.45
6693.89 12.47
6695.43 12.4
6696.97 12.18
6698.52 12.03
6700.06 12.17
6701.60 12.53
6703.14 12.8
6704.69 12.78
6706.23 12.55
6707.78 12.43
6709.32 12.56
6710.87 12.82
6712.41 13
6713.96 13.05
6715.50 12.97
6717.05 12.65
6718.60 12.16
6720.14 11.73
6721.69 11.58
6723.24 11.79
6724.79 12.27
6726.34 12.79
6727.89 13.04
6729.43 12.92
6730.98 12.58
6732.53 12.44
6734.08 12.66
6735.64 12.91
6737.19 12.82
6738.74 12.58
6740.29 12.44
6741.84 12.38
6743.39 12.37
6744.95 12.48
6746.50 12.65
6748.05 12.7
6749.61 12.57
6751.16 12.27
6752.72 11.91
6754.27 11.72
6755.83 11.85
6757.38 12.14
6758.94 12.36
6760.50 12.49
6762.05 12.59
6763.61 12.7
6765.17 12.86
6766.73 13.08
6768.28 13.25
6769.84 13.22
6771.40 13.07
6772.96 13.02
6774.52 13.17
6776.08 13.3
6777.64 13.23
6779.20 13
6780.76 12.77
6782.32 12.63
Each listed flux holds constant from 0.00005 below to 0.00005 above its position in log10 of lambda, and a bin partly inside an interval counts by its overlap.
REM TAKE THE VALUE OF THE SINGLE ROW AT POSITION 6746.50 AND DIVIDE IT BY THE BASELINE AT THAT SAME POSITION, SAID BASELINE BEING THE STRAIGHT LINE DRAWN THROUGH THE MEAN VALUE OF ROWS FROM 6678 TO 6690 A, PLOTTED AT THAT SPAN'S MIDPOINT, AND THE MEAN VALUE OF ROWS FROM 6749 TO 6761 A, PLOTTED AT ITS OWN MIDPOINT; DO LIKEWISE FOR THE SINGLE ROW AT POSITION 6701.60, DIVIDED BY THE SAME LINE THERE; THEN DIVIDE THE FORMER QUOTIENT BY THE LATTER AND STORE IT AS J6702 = 1.02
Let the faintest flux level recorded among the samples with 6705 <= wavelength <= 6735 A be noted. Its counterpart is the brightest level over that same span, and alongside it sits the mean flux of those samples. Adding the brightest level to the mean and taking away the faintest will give 14.0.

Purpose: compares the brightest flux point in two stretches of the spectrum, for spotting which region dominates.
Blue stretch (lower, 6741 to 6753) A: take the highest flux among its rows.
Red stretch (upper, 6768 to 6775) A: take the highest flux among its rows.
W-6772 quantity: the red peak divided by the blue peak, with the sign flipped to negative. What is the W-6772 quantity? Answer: -1.043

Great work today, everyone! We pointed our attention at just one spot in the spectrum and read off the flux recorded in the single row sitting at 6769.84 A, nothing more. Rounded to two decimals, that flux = 13.22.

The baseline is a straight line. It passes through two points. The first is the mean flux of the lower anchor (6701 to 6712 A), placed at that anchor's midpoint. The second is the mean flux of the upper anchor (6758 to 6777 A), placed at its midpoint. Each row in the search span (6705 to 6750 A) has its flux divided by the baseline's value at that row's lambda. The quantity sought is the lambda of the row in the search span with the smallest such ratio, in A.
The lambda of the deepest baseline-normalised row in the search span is 6721.69 A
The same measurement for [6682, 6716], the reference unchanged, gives 6698.52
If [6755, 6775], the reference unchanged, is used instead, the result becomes 6755.83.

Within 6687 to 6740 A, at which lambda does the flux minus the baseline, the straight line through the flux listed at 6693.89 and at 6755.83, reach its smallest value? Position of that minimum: 6721.69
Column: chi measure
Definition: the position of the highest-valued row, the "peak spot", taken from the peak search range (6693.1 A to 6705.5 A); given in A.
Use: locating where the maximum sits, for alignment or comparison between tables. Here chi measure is 6703.14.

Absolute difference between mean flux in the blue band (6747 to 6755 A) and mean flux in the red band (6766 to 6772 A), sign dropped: 0.92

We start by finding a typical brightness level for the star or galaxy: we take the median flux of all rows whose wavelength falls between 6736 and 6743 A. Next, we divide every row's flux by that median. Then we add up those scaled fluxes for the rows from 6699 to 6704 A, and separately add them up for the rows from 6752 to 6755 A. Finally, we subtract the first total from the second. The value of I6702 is -1.1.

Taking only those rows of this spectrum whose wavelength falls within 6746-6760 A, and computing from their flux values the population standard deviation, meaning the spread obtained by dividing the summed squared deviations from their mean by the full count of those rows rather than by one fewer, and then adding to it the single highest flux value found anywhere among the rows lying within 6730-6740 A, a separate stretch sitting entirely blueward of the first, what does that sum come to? 13.3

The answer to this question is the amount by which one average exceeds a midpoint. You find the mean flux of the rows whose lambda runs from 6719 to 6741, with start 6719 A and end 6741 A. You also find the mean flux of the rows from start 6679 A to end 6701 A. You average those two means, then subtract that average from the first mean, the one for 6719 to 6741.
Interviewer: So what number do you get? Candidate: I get 0.07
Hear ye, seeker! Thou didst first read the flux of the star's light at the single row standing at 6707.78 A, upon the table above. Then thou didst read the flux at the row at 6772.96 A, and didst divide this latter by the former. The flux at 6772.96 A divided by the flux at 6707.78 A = 1.05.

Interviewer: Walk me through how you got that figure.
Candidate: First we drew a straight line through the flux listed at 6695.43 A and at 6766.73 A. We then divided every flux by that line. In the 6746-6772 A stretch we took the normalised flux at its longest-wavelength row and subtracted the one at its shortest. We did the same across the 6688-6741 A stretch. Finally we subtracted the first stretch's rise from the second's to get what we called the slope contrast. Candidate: -0.039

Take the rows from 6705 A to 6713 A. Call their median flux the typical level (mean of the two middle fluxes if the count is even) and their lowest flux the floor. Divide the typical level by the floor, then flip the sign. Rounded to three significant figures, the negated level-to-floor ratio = -1.01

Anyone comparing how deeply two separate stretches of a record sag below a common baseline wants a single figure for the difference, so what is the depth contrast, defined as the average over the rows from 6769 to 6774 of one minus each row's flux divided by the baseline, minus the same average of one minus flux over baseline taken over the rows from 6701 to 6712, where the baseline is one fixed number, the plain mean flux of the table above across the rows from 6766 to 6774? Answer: -0.035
